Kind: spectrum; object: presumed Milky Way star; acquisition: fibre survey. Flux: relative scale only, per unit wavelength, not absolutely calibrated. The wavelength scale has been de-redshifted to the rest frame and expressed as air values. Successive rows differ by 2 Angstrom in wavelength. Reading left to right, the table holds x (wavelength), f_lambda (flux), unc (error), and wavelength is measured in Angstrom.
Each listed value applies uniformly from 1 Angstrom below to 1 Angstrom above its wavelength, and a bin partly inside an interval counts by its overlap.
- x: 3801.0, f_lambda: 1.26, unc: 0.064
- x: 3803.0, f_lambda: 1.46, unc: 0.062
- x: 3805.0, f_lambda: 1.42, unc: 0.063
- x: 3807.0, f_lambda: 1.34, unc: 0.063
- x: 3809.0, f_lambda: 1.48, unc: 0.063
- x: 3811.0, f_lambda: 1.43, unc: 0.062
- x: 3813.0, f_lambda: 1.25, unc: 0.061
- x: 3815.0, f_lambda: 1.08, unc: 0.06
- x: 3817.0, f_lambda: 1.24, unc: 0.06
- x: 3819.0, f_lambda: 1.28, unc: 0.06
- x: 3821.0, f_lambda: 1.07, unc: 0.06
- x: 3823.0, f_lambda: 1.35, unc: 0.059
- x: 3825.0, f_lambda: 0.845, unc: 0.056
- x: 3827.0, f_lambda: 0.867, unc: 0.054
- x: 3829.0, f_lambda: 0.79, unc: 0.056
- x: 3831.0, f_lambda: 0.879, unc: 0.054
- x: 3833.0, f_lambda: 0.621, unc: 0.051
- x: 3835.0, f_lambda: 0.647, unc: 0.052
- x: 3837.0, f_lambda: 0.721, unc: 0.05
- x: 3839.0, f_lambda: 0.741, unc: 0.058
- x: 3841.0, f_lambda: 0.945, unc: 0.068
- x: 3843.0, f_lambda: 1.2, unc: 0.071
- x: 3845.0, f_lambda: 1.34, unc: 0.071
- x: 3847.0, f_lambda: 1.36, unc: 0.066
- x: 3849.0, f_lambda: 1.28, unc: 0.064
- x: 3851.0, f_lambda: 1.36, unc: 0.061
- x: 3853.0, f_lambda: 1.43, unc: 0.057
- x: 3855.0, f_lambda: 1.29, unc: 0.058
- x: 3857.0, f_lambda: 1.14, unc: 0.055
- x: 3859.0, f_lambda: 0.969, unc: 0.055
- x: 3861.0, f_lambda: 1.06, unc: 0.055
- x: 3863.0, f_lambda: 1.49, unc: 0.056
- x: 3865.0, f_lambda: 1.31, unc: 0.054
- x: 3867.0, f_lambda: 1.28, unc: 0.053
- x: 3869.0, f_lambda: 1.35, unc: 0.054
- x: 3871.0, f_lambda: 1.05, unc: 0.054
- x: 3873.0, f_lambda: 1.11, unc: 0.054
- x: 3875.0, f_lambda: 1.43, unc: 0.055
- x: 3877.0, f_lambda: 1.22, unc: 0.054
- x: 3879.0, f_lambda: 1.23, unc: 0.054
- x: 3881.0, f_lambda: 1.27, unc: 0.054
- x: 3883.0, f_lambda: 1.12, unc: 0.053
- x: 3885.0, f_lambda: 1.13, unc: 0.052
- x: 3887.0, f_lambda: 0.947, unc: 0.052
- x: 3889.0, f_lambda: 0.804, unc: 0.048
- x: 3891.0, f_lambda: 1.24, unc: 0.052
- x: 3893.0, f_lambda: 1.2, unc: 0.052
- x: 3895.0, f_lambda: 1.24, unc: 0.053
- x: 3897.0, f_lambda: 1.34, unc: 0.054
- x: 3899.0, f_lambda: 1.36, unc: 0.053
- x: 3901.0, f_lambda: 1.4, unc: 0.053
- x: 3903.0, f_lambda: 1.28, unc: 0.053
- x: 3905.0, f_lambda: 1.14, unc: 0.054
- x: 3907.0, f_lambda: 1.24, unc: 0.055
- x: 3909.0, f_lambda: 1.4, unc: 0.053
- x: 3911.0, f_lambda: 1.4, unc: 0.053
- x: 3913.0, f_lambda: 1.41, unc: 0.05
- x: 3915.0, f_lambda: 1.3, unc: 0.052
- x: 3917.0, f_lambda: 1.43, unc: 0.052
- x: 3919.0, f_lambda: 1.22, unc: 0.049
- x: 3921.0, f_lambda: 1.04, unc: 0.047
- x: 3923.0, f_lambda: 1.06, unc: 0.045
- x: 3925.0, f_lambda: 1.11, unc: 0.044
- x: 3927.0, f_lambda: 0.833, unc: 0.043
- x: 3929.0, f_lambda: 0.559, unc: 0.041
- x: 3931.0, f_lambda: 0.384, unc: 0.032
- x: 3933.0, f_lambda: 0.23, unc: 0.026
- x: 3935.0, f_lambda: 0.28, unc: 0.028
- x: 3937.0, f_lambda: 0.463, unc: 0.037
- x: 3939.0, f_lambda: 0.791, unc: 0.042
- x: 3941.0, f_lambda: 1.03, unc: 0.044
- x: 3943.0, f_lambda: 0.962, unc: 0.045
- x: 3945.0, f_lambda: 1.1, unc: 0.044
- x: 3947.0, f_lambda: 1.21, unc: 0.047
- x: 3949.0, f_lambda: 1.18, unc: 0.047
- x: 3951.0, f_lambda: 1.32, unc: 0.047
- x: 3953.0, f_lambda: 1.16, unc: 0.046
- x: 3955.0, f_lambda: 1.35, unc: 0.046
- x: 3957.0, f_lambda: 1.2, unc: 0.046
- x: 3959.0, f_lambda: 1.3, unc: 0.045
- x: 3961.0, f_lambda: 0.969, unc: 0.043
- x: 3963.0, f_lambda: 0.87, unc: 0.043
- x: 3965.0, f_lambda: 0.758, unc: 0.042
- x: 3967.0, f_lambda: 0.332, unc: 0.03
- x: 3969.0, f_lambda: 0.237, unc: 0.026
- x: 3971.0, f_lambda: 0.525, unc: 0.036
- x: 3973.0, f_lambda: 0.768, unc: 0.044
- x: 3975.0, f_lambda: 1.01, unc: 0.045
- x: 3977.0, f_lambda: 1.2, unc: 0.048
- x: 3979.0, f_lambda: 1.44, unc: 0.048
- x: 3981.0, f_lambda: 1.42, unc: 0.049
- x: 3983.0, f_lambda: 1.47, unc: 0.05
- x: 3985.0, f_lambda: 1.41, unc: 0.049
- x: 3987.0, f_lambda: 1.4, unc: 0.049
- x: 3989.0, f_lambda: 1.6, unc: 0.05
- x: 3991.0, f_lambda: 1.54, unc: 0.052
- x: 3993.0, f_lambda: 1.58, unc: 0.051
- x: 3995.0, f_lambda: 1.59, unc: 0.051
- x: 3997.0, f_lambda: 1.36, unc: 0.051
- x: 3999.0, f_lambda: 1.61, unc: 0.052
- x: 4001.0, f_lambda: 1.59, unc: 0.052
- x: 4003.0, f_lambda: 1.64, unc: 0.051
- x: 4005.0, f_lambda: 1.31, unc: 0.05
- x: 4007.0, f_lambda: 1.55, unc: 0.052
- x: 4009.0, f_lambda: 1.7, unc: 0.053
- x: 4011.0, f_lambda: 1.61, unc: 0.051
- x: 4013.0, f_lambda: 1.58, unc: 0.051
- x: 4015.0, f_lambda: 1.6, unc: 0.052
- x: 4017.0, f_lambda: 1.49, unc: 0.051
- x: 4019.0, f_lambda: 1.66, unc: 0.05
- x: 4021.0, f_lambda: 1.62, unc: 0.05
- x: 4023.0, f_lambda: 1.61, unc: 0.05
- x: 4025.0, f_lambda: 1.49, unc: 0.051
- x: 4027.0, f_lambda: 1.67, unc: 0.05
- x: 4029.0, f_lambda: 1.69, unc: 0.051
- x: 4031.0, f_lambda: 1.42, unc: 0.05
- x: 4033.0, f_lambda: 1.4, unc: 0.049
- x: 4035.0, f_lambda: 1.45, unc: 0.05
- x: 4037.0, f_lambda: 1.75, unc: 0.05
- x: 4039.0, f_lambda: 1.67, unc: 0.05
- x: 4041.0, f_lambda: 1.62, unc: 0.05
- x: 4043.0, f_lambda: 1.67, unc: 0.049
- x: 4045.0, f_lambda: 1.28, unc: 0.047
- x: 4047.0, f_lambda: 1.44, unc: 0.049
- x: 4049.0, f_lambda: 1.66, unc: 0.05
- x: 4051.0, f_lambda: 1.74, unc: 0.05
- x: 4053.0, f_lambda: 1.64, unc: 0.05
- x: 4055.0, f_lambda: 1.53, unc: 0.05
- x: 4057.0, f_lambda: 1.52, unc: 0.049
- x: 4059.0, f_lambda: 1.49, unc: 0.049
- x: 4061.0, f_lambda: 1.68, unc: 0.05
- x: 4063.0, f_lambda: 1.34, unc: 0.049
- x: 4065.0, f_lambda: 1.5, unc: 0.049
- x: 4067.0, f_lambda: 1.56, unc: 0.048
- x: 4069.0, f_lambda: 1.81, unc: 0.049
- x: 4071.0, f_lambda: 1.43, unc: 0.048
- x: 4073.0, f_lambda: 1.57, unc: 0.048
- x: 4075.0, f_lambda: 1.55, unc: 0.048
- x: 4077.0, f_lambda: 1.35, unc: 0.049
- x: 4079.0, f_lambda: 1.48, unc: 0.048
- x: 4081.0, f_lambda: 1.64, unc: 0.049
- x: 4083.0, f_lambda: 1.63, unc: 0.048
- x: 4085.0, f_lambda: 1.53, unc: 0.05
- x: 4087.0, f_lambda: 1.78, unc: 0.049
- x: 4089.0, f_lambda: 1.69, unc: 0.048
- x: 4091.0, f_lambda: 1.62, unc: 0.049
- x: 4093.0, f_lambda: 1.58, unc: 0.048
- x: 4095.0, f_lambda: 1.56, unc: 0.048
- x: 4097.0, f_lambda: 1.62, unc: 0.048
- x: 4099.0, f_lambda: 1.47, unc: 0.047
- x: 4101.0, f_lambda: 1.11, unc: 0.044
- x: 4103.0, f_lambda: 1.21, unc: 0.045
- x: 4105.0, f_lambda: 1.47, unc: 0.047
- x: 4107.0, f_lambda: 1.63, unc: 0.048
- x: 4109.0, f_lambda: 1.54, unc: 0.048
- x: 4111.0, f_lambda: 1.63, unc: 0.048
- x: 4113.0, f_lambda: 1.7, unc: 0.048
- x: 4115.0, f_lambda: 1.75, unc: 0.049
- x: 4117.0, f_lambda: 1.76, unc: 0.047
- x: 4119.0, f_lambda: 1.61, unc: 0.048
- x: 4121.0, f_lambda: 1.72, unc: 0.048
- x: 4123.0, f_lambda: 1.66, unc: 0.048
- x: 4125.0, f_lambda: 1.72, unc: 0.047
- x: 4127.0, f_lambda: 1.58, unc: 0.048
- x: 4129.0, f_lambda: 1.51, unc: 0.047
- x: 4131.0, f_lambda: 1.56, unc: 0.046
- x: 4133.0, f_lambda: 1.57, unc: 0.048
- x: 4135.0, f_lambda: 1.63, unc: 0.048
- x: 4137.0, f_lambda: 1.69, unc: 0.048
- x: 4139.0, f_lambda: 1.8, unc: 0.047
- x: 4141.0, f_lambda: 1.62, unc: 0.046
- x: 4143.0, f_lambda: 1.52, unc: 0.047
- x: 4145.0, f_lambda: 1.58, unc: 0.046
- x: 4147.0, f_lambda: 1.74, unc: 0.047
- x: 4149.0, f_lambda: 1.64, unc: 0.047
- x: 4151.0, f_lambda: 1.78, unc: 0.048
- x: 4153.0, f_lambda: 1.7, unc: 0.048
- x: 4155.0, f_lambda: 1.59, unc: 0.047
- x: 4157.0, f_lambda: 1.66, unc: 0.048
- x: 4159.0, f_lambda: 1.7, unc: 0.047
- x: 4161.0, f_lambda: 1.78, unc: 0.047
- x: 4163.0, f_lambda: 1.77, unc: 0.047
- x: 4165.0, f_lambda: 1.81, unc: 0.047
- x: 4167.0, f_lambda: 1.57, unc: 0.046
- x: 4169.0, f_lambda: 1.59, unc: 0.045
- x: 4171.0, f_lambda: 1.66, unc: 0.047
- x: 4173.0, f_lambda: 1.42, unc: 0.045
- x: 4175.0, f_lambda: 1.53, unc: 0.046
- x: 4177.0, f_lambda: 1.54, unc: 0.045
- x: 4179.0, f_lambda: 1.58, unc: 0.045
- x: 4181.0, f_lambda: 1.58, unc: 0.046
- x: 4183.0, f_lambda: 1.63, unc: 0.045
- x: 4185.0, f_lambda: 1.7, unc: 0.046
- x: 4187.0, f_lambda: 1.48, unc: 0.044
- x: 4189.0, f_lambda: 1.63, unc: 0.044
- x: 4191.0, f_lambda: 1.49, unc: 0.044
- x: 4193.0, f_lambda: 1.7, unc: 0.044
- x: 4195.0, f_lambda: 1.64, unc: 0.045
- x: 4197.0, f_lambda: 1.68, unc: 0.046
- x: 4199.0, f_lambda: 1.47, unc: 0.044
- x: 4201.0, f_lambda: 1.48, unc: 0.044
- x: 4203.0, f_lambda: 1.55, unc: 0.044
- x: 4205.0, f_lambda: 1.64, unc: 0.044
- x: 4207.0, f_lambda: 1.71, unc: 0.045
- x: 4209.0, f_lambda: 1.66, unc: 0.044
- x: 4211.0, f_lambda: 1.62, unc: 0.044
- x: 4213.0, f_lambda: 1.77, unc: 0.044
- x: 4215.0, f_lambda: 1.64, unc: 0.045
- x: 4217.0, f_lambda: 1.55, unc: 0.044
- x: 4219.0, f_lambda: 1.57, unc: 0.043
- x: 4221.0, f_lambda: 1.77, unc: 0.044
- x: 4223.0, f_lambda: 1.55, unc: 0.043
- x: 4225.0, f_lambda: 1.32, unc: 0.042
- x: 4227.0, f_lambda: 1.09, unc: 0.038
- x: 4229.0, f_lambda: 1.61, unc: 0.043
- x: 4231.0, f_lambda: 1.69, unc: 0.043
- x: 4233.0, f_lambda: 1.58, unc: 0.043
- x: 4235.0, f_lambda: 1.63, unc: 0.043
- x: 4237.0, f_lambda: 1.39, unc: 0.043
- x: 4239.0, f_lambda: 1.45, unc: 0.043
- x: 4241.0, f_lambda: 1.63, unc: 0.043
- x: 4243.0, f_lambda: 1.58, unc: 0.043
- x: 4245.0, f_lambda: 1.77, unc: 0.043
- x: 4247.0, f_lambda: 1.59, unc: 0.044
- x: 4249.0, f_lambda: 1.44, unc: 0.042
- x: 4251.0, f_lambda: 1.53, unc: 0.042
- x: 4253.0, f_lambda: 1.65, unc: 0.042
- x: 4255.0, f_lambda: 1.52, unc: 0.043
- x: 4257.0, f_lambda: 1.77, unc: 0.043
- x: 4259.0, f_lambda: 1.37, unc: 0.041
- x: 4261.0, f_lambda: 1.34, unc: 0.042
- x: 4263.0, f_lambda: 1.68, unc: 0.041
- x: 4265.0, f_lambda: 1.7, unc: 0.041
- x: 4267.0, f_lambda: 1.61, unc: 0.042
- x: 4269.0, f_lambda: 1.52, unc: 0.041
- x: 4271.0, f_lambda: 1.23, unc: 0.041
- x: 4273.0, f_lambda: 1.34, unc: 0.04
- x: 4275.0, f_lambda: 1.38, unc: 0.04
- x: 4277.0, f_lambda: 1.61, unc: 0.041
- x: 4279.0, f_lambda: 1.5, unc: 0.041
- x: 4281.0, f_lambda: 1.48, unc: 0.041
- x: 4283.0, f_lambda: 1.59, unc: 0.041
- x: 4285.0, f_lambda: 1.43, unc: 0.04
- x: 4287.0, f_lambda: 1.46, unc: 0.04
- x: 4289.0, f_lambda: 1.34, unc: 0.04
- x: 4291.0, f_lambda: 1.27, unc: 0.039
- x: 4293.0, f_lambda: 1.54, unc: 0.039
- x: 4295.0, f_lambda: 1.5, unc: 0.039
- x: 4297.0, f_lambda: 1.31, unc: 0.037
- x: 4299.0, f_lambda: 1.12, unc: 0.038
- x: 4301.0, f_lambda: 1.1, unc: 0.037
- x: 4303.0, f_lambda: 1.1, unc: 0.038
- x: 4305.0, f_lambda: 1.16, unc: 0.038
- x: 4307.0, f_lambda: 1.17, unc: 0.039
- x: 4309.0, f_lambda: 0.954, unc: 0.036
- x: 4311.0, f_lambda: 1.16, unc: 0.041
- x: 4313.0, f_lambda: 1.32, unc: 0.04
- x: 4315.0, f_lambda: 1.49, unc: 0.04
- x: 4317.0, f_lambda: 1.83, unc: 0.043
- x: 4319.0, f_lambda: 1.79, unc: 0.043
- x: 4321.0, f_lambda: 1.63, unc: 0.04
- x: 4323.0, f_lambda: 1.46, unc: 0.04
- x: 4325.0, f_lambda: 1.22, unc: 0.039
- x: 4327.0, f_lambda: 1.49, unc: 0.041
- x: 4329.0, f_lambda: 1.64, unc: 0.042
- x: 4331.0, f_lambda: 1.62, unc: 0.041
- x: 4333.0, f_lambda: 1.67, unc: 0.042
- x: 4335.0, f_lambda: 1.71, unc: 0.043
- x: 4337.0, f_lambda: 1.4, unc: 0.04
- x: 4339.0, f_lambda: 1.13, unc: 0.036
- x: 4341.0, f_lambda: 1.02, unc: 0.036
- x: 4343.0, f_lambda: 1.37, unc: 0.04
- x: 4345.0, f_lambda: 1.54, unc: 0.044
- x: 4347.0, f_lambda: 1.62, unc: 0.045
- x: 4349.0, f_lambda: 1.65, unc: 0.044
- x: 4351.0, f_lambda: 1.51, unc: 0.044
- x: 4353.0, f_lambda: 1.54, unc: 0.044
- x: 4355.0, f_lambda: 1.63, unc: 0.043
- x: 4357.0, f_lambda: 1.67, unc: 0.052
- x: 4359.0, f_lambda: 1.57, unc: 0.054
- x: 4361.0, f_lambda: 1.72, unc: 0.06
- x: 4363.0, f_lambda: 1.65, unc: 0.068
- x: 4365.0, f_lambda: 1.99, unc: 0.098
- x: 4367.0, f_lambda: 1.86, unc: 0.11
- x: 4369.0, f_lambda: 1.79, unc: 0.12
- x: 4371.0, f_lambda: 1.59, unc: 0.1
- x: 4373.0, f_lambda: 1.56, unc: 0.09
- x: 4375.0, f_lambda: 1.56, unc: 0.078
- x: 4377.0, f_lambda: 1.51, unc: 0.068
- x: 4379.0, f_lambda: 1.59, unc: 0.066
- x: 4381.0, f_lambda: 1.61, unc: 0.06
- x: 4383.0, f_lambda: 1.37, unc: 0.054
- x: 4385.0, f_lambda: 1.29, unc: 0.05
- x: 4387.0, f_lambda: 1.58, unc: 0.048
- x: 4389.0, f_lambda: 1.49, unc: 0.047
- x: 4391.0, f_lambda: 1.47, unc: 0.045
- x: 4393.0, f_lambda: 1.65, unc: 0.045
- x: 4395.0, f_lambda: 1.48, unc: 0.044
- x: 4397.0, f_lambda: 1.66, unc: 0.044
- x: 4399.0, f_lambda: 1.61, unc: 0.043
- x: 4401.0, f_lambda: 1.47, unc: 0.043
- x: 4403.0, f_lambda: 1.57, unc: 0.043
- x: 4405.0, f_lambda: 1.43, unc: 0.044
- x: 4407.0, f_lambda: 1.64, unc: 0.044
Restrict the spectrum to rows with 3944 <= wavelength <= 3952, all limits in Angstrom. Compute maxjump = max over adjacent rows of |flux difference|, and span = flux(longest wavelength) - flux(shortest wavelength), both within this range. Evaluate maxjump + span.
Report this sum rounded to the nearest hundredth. 0.36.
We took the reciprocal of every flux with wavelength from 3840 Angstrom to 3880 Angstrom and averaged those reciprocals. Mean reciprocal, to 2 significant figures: 0.82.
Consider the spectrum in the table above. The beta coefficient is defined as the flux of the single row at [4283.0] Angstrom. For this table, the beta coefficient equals 1.59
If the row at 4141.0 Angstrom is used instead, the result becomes 1.62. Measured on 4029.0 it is 1.69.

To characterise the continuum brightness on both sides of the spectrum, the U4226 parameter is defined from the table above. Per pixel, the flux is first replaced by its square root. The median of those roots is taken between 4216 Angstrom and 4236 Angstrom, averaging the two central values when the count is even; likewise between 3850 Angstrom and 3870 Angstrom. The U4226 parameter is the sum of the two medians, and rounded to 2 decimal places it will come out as 2.40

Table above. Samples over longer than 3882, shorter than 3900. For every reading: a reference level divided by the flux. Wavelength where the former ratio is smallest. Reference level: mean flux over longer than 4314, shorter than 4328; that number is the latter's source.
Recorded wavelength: 3899.0 Angstrom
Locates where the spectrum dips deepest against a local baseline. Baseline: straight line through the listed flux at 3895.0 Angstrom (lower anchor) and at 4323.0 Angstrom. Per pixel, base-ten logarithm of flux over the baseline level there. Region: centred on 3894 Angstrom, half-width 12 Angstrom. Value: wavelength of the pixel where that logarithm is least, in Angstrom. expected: 3889.0 Angstrom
